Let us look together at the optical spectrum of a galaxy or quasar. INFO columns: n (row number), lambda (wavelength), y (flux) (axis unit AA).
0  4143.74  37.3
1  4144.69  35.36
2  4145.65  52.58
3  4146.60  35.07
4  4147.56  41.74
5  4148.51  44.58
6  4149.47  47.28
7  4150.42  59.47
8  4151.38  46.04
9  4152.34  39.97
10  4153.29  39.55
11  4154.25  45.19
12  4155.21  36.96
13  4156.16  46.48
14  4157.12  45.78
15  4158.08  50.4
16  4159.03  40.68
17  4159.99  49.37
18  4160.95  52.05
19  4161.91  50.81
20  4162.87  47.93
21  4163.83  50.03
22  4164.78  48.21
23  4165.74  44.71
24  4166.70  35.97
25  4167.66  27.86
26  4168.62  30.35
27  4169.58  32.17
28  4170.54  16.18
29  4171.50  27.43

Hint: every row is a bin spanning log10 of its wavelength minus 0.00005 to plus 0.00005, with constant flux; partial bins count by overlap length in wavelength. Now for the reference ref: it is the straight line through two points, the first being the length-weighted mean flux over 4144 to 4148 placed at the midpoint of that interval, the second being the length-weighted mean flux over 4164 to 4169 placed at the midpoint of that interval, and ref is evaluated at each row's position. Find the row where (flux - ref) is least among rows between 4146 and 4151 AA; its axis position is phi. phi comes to 4146.60 AA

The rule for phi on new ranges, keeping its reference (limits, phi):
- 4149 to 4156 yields 4155.21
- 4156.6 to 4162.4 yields 4159.03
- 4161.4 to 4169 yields 4167.66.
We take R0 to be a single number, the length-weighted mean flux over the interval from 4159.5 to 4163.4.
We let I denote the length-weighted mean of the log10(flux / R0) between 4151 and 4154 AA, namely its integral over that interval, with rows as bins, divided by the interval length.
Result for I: -0.08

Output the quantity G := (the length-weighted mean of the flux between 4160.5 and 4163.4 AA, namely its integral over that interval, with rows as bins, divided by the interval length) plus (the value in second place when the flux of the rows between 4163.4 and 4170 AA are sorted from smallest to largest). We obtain 81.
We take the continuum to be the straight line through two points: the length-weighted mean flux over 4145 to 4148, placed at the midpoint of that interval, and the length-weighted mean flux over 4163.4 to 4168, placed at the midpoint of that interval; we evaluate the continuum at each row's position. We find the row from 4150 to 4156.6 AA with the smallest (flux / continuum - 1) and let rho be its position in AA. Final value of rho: 4155.21 AA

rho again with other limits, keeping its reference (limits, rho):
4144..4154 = 4146.60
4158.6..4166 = 4159.03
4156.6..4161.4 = 4159.03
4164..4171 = 4170.54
